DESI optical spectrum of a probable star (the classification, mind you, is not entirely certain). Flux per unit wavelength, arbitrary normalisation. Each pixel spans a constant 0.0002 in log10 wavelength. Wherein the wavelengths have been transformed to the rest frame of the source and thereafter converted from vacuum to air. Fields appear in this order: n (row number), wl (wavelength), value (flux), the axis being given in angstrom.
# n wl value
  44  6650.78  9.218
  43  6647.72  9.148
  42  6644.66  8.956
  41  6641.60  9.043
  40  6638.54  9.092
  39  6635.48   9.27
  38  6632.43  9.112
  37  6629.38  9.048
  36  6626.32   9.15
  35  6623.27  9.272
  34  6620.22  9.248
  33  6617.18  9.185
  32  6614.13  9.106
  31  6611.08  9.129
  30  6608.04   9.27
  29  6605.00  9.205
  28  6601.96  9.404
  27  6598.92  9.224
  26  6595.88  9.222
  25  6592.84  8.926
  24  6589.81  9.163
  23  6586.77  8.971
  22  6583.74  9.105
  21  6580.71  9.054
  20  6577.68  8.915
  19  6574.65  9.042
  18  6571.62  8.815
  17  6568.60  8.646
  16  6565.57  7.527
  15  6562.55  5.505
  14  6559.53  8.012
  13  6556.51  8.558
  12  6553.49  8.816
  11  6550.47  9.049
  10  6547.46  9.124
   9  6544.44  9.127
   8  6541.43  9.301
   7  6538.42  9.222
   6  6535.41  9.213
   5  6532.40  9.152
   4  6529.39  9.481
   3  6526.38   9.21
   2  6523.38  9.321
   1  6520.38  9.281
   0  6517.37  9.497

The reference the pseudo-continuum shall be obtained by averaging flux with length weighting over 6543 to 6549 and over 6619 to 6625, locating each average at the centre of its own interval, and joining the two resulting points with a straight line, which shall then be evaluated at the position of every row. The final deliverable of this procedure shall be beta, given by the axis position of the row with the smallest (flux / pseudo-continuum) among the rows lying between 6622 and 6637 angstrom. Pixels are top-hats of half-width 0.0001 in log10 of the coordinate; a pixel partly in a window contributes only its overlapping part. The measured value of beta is 6629.38 angstrom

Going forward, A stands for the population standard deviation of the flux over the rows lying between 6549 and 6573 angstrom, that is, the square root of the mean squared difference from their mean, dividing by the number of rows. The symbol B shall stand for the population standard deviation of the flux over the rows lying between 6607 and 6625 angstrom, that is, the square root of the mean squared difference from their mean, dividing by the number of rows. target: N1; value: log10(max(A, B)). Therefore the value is 0.0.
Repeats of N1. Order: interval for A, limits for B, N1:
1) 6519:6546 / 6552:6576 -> 0.0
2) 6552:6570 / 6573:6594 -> 0.1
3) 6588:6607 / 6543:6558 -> -0.7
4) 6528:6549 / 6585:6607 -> -0.8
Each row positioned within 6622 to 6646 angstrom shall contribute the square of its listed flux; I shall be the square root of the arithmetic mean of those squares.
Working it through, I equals 9.12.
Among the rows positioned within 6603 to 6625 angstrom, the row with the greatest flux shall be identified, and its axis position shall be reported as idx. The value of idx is 6623.27 angstrom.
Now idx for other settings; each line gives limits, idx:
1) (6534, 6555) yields 6541.43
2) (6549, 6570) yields 6550.47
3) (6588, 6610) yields 6601.96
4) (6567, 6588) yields 6583.74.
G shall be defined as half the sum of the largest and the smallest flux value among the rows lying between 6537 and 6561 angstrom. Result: 8.7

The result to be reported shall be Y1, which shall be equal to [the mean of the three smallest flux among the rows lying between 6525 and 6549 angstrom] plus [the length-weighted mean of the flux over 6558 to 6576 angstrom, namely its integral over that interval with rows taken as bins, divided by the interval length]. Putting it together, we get 17.1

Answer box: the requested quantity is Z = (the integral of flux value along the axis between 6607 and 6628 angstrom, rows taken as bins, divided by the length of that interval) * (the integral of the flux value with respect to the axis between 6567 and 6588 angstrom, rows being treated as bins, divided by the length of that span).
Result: 82.1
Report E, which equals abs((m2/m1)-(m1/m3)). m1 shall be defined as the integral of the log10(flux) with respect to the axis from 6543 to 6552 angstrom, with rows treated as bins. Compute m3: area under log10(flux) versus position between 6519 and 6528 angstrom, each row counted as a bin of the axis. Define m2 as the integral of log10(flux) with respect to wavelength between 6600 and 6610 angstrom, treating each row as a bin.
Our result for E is 0.131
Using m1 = 8.629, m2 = 9.68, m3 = 8.71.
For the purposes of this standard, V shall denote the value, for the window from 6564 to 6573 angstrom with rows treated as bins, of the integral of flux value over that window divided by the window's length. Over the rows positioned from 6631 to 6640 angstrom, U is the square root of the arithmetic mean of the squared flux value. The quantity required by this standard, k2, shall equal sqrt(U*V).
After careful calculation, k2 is 8.7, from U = 9.16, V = 8.3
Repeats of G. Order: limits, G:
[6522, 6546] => 9.3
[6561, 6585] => 7.3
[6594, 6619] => 9.3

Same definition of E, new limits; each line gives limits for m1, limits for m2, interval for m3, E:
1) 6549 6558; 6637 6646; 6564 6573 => 0.017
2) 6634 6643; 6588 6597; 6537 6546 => 0.003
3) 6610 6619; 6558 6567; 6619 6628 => 0.122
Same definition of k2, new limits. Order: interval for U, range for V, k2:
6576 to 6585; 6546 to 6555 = 9.0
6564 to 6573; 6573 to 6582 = 8.7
